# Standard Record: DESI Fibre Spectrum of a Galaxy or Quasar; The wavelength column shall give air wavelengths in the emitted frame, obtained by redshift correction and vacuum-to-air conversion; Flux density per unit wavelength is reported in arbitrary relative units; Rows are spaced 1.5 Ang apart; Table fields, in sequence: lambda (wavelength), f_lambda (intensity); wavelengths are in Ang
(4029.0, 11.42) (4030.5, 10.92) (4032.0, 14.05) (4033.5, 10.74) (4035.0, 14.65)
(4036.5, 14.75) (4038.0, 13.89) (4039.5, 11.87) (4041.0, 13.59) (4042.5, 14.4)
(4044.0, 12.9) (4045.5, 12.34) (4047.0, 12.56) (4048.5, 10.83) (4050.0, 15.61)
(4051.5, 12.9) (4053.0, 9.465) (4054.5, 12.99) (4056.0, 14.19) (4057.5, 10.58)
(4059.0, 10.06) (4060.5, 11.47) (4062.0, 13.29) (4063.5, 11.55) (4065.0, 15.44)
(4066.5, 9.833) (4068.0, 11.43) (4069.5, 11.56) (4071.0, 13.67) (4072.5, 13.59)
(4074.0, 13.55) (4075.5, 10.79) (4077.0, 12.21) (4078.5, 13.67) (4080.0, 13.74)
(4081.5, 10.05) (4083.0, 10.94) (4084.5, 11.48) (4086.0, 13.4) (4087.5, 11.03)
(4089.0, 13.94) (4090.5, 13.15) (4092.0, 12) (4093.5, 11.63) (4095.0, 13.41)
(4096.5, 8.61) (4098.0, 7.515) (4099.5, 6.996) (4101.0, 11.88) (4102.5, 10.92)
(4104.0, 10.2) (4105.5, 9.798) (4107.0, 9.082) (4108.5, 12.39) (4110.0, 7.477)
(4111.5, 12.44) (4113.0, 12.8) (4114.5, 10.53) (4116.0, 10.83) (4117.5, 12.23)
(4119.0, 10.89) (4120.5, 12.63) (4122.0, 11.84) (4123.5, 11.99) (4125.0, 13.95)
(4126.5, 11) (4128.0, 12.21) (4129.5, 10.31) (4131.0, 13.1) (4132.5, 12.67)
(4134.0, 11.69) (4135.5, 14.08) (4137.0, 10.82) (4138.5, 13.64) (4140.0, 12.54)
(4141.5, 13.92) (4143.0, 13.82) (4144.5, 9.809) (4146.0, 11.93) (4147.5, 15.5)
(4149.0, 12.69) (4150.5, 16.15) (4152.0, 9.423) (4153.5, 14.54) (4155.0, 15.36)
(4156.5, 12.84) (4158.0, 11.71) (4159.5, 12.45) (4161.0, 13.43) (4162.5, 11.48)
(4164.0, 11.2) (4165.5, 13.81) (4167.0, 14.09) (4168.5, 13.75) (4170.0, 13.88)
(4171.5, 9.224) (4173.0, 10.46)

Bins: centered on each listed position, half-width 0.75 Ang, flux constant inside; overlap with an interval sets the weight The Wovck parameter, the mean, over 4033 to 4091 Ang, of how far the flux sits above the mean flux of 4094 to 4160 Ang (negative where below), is 0.7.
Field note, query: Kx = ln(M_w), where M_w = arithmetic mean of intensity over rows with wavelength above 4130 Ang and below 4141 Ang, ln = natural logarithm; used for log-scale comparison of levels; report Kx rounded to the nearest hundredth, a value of 2.54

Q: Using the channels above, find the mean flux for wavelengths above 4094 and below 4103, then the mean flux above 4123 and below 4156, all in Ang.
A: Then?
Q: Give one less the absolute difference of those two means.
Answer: -1.9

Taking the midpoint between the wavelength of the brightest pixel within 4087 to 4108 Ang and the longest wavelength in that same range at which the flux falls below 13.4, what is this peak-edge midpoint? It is 4098.0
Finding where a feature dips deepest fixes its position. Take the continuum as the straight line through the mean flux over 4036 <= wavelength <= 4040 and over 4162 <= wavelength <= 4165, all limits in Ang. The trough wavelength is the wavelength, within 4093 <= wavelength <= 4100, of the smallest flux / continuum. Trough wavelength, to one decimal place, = 4099.5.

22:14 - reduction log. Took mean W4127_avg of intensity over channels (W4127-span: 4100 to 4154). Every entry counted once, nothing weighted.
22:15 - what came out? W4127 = 12.0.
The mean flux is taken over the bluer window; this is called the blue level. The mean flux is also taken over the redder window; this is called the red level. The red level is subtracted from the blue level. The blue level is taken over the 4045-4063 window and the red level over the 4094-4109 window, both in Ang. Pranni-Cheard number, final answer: 2.1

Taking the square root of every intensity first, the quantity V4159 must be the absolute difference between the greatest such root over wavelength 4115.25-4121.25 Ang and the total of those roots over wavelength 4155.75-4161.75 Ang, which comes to 10.64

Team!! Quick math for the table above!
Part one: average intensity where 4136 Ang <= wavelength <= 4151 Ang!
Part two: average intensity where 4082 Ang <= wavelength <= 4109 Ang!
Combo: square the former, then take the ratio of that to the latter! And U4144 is 15.5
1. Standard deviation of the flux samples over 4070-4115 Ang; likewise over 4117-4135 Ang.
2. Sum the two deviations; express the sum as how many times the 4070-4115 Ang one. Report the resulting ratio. 1.5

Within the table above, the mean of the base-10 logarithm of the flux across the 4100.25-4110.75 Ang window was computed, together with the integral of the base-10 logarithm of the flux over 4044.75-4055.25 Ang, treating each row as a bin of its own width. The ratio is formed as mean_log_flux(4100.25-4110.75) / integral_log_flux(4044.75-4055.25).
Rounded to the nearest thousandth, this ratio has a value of 0.088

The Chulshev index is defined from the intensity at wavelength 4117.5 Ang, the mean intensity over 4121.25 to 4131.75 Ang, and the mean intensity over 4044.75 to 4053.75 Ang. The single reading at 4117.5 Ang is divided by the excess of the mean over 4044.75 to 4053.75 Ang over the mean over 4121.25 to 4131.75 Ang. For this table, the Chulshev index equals 54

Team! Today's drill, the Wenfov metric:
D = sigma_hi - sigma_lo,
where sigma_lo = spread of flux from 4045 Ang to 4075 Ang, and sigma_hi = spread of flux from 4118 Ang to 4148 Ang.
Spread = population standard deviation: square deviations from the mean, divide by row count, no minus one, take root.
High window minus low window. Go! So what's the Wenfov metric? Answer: -0.28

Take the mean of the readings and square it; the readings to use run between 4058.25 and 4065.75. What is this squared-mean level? 153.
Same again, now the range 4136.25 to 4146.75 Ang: 153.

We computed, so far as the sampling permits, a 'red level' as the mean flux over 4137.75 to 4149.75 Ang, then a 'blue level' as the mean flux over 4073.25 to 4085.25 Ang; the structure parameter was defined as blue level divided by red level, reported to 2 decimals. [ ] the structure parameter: 0.93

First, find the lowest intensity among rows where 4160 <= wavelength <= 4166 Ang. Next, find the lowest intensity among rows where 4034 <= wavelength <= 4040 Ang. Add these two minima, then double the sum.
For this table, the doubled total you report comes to 46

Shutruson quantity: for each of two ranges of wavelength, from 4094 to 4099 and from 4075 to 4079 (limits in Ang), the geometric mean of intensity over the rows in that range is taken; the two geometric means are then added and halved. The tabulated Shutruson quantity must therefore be 10.9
